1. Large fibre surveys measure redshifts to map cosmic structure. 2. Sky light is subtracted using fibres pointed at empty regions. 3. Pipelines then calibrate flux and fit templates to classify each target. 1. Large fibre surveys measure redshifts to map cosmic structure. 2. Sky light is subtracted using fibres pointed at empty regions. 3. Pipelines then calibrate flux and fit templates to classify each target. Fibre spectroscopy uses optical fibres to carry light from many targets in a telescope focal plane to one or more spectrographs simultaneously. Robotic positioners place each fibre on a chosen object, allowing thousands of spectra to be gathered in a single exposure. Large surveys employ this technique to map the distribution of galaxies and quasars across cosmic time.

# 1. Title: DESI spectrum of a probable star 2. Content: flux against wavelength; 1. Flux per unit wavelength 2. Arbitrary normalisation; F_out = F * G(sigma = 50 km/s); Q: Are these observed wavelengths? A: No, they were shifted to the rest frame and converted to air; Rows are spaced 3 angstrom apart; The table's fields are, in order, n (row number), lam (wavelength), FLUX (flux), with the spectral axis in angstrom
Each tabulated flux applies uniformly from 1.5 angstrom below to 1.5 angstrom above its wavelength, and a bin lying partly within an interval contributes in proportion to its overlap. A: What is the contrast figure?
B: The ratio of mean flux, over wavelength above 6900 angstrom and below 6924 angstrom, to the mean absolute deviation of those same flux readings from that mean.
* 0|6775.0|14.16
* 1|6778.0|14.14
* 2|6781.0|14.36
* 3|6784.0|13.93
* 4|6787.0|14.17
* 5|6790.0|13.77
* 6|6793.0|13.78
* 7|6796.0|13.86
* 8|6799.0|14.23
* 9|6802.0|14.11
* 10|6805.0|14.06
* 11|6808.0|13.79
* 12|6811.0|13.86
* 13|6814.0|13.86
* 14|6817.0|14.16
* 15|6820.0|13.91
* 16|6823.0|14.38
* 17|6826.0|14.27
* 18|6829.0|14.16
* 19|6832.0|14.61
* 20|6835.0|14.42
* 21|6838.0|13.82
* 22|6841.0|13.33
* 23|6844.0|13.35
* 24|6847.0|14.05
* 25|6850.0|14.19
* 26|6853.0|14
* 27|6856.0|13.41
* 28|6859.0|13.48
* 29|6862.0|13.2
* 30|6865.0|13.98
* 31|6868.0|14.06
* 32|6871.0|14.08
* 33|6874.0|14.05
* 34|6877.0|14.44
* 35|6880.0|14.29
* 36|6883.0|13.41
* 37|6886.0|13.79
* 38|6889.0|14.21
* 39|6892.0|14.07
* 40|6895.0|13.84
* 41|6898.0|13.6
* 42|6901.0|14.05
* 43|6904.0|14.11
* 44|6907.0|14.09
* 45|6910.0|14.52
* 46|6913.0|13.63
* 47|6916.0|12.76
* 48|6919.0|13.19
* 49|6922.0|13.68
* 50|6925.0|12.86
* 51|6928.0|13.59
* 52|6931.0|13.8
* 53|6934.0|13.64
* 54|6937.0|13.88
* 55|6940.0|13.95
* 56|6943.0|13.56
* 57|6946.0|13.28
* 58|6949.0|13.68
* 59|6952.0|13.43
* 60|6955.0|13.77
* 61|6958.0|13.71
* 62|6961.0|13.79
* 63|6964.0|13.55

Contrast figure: 31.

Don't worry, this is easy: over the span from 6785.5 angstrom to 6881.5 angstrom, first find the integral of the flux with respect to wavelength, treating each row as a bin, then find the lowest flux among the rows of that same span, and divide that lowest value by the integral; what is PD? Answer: 0.010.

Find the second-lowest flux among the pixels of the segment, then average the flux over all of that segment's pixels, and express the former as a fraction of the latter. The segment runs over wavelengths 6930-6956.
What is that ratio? 0.983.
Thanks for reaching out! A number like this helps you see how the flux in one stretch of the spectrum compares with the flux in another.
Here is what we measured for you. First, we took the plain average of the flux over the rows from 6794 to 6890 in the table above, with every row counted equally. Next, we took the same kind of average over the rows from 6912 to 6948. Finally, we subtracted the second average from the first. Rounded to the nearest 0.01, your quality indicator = 0.48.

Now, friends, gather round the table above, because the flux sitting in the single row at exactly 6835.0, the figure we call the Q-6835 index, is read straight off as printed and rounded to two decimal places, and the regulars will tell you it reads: 14.42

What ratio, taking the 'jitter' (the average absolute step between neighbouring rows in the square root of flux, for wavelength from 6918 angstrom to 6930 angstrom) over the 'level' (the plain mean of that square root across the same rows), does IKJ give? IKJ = 0.0255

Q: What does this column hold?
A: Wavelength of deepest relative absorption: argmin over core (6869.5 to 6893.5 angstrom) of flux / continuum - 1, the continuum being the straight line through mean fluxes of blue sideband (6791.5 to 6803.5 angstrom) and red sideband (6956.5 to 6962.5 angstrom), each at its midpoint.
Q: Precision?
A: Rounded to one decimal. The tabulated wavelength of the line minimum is 6883.0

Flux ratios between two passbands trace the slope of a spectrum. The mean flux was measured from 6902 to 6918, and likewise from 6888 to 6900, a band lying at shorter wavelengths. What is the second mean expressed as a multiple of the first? 1.01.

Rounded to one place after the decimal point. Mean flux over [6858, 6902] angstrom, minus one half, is 13.4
